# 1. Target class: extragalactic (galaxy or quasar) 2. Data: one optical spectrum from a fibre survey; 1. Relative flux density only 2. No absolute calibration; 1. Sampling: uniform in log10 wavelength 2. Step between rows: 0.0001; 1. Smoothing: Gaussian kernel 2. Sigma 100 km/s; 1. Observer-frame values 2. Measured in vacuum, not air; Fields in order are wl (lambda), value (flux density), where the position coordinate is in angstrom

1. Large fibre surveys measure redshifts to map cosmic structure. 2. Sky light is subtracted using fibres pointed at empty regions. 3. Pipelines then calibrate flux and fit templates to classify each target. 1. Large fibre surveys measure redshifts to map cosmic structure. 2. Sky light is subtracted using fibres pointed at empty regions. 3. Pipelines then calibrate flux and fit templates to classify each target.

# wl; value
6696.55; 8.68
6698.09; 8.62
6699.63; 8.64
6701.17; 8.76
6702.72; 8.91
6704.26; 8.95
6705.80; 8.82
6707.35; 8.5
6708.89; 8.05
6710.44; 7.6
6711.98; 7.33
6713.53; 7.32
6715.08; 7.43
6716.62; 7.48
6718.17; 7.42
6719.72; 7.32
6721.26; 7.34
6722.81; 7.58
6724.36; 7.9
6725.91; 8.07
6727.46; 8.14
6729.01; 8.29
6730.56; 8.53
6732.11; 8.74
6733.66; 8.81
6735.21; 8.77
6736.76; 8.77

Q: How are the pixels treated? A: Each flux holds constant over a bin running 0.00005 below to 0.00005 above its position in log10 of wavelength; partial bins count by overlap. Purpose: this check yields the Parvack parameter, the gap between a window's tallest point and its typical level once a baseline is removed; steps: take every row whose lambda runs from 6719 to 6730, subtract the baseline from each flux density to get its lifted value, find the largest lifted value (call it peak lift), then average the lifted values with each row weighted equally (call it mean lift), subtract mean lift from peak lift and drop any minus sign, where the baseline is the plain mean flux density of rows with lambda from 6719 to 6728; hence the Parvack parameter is 0.5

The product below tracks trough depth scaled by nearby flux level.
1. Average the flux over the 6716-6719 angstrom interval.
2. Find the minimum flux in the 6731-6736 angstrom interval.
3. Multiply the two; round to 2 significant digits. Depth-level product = 65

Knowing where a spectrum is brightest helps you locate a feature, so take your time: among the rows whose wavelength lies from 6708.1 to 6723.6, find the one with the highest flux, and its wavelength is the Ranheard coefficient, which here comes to 6708.89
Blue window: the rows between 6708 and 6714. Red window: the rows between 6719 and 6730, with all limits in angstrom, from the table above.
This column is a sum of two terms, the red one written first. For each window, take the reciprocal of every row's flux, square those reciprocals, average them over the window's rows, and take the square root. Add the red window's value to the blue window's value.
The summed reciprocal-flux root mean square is 0.261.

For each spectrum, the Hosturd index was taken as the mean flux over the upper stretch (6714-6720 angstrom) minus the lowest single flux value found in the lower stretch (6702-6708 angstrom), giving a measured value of -1.1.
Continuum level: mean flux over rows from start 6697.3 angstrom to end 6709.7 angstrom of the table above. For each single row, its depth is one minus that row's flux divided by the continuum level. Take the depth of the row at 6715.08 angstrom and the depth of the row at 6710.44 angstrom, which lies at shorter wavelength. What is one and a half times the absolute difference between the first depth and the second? 0.029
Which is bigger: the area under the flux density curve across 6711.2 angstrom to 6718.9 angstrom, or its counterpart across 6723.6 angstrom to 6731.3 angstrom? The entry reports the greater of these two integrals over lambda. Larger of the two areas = 63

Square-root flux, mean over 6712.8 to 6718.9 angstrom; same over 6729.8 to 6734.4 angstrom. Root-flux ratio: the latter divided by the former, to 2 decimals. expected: 1.08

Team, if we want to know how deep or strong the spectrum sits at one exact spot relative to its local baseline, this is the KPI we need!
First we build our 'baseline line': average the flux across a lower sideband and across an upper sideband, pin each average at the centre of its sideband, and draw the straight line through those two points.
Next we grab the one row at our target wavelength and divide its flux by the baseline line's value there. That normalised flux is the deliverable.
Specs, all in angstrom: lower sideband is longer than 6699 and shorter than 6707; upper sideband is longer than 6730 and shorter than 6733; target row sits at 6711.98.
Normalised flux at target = 0.837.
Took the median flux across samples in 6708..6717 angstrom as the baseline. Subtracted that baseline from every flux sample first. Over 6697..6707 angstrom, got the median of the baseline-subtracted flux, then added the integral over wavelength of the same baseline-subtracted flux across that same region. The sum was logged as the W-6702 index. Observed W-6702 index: 14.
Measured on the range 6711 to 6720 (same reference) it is -1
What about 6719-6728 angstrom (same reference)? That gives 3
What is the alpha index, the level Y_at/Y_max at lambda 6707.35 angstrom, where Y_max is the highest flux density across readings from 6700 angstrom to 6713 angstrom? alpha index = 0.950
